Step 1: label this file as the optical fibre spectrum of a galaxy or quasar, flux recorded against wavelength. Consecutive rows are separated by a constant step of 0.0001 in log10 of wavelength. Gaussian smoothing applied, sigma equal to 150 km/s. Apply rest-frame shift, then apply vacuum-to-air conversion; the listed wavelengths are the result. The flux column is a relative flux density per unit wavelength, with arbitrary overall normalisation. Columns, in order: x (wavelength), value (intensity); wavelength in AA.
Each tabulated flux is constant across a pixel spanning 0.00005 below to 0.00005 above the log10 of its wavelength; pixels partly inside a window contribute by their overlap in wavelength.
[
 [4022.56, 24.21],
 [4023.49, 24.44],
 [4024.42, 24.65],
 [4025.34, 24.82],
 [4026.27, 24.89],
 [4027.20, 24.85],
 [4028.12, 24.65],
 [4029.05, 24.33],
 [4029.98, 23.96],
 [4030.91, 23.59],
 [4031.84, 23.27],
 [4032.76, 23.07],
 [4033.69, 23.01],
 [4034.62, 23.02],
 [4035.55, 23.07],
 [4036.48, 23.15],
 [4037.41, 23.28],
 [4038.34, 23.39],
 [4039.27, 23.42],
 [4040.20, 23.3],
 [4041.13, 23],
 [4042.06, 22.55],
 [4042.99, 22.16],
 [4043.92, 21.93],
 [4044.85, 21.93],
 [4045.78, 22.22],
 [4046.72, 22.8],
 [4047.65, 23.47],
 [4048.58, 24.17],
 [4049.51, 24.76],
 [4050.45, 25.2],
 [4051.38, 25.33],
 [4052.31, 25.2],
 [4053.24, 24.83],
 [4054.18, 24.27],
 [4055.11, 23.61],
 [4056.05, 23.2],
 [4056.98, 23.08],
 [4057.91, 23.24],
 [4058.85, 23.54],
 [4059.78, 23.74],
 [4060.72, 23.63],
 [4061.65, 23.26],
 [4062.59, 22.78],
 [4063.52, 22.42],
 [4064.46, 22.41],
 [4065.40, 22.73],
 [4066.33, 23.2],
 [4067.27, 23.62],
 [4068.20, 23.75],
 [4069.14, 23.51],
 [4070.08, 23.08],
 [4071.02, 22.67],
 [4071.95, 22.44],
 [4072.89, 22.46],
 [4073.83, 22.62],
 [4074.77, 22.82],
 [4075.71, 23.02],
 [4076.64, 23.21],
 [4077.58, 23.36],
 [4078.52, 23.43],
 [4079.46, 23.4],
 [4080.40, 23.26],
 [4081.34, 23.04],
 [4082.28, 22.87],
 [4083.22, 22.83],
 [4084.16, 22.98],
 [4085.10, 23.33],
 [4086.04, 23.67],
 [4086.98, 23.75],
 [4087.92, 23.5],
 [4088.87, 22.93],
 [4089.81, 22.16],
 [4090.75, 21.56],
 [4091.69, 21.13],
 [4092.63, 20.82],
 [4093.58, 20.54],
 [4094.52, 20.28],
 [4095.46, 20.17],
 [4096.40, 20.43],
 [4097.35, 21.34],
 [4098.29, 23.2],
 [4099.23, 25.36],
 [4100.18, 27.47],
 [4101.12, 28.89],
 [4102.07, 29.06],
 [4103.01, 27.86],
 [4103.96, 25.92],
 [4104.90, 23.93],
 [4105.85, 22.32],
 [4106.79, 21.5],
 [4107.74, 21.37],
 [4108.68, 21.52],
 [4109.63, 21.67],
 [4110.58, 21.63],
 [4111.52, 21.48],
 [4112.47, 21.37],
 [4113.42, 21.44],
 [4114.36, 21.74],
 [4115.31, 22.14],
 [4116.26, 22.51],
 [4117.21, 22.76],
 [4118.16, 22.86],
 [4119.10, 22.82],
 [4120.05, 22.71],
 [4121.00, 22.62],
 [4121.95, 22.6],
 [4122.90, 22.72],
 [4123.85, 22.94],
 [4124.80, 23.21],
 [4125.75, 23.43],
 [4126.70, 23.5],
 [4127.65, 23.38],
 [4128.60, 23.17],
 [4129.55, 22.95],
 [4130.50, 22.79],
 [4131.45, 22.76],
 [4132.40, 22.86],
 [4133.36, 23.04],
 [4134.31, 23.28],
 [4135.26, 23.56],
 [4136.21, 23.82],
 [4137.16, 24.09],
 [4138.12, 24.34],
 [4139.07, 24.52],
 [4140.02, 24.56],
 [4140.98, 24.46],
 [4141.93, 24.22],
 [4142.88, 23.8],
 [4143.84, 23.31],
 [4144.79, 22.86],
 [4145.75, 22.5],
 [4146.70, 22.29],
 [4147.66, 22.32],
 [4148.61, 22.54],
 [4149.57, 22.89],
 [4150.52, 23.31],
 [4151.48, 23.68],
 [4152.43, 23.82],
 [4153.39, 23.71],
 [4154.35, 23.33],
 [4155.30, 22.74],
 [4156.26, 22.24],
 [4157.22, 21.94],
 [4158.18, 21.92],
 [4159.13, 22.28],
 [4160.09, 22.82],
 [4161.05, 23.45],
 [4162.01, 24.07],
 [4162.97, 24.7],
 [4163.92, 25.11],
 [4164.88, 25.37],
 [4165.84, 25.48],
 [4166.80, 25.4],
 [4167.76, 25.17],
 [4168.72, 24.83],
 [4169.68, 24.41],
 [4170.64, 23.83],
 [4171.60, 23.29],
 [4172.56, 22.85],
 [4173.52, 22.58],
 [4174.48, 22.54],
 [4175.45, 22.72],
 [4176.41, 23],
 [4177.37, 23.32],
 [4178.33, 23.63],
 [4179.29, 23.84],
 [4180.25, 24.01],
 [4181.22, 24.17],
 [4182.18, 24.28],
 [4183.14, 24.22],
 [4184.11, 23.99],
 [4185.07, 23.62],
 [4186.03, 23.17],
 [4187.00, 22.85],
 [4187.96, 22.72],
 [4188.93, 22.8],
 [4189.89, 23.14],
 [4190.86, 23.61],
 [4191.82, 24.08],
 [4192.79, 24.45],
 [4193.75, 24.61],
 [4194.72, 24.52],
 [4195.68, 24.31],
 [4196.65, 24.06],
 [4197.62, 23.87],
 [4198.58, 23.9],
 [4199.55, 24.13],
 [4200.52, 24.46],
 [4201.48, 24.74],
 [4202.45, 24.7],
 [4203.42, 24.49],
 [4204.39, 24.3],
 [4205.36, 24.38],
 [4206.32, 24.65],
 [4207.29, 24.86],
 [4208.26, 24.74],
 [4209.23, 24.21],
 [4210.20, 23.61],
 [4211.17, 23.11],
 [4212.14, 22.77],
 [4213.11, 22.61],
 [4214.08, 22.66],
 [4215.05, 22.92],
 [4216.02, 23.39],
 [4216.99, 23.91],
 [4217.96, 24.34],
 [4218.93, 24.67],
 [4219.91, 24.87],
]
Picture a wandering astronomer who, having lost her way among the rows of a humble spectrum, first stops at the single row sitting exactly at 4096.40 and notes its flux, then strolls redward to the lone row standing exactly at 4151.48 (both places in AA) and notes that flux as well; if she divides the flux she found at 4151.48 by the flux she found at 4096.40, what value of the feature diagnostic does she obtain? 1.16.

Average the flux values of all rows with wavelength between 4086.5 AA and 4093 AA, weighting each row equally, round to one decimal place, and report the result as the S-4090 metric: 22.3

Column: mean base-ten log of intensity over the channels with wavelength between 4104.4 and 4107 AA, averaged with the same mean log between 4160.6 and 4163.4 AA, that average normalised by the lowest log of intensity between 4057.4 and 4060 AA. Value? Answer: 1.00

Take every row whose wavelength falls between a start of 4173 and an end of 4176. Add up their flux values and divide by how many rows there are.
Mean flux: 22.6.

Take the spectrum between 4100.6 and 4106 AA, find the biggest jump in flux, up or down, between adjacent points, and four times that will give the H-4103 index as 8.0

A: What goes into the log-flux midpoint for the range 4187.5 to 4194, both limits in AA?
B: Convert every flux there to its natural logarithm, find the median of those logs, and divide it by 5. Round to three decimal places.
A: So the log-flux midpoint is 0.632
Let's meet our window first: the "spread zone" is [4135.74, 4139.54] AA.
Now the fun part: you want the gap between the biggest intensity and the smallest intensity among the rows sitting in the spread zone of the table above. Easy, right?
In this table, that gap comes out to 0.70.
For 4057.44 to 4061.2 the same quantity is 0.50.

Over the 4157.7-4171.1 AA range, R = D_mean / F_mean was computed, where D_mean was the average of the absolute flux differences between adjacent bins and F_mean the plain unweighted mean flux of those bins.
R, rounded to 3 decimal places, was 0.017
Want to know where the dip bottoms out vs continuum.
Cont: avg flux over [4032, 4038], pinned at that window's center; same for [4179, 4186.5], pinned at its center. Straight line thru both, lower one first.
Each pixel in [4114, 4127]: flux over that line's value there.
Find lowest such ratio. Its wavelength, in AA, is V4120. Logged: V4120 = 4114.36 AA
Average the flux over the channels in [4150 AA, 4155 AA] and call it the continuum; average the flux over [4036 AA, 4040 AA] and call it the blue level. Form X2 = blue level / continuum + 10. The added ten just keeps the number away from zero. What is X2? 11.0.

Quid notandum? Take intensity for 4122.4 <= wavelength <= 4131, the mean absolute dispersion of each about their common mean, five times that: 1.2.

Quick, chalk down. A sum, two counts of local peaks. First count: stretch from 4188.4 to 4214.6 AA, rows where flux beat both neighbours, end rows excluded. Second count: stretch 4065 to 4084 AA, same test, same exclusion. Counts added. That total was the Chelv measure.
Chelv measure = 5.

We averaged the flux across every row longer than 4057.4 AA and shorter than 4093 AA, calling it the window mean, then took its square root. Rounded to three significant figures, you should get 4.79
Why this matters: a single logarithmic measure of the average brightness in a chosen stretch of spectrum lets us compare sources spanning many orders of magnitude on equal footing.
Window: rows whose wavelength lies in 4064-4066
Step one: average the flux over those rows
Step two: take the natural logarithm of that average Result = 3.12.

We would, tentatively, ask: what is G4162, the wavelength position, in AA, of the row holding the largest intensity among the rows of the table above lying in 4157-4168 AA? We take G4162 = 4165.84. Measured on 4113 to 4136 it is 4135.26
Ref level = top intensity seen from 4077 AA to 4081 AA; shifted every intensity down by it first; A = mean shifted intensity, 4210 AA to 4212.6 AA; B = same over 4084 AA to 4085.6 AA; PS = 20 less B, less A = 20.5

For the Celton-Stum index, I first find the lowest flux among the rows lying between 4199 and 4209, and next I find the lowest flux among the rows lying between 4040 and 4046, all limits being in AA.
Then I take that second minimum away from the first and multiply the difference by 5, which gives 11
